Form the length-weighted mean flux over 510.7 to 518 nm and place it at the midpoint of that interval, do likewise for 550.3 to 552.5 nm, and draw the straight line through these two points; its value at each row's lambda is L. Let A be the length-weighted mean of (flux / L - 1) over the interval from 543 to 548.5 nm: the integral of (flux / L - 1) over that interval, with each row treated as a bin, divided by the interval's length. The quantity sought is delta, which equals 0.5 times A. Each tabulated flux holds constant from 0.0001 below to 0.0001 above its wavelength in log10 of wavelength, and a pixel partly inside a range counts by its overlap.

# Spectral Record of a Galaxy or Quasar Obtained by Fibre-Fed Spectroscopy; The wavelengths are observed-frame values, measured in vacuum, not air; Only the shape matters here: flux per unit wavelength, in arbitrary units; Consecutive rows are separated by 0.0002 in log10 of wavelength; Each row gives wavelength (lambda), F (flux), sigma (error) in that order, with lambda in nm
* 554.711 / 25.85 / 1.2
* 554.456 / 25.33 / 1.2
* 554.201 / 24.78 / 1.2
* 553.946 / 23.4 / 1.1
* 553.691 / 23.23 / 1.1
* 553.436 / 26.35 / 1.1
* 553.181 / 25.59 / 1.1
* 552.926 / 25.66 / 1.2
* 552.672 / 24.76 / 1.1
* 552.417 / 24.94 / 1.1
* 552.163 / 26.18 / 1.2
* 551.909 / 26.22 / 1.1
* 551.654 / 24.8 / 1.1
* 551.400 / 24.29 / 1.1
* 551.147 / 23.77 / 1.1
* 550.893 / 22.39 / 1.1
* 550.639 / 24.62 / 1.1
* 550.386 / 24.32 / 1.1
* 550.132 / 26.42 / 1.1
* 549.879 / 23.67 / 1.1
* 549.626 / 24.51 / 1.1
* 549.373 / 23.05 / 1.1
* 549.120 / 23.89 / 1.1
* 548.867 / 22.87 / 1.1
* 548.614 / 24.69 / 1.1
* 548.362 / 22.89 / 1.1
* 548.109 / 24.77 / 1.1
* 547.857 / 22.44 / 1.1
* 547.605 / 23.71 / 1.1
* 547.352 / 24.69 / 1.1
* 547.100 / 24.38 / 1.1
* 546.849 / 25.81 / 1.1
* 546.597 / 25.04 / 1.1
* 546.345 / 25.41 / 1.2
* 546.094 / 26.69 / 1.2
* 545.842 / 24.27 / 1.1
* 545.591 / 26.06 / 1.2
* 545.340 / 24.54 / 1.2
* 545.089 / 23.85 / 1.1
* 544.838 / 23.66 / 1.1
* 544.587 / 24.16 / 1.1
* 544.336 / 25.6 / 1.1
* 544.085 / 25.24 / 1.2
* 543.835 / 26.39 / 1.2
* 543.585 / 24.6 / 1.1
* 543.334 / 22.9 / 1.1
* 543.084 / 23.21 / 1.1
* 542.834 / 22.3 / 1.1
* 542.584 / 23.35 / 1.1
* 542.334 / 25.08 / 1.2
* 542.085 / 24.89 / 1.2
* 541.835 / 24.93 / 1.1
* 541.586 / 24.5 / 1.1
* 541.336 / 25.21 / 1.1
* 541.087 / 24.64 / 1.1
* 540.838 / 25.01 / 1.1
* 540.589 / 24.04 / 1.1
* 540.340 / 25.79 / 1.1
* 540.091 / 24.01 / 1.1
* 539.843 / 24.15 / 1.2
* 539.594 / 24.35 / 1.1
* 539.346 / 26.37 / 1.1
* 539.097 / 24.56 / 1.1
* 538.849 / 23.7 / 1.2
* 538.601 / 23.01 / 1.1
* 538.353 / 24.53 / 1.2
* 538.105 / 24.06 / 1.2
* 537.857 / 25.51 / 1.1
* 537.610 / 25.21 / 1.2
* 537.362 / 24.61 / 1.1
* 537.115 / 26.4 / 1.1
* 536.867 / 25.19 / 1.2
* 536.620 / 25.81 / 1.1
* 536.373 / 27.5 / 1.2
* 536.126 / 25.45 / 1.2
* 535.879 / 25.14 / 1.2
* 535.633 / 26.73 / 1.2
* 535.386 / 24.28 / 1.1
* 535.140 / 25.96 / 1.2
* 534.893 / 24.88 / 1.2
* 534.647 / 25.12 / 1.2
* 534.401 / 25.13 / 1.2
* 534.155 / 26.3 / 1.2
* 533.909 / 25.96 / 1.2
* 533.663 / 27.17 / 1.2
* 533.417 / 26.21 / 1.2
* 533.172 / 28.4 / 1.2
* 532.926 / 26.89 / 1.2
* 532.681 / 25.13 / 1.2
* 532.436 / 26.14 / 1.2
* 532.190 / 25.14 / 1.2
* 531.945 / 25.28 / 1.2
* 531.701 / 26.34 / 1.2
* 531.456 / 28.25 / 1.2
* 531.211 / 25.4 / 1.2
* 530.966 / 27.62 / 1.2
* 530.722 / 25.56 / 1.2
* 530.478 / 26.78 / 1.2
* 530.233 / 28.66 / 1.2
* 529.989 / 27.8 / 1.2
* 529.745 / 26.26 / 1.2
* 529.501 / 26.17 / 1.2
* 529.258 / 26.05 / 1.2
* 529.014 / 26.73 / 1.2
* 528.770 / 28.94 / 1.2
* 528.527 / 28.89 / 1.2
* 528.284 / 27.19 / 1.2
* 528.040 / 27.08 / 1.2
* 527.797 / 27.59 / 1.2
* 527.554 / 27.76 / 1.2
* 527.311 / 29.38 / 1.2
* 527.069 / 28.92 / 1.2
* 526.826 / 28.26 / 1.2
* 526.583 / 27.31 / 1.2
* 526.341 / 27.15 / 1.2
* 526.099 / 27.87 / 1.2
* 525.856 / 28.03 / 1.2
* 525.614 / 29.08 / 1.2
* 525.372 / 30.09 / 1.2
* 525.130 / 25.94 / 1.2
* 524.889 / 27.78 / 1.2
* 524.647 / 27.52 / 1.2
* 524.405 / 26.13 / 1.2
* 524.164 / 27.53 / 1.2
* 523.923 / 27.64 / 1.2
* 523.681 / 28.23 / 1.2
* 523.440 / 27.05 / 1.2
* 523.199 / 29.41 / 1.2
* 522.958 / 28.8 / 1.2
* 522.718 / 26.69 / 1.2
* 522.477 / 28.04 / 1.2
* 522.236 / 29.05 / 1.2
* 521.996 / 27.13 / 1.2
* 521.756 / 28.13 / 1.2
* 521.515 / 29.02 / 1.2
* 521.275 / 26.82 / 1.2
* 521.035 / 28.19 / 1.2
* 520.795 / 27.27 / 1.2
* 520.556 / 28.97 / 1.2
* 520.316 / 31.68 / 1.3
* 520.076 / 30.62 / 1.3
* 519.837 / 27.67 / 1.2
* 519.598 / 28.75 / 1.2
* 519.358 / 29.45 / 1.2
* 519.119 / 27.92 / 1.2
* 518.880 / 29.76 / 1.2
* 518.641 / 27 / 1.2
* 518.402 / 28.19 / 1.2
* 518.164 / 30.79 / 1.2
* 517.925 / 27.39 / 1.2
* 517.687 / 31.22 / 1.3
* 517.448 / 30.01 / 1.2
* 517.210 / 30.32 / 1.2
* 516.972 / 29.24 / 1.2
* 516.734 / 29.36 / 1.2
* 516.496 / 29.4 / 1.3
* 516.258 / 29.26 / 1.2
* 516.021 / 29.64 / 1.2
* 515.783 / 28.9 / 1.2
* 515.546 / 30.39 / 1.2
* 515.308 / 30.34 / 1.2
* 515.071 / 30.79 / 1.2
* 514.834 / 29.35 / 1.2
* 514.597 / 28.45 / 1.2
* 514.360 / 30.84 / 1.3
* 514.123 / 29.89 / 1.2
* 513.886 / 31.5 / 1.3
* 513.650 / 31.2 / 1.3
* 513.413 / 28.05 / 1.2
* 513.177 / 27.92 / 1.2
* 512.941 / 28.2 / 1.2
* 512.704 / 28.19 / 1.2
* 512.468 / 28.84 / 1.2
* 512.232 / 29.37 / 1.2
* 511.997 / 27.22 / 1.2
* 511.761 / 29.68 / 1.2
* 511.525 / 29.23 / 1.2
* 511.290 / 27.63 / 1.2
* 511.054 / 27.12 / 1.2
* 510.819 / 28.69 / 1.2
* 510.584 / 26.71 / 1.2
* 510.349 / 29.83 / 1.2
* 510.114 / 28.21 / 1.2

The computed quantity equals -0.015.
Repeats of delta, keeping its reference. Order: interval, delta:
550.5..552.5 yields 0.001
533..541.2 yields -0.021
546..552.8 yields -0.008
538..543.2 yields -0.031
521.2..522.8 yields -0.008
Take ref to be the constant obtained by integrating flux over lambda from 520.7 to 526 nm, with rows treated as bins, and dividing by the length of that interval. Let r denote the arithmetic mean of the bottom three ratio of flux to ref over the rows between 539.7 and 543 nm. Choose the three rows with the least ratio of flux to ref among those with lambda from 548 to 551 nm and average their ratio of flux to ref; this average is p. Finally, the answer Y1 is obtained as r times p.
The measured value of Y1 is 0.678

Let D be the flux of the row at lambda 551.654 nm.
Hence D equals 24.8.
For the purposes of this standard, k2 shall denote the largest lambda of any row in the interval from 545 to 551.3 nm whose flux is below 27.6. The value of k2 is 551.147 nm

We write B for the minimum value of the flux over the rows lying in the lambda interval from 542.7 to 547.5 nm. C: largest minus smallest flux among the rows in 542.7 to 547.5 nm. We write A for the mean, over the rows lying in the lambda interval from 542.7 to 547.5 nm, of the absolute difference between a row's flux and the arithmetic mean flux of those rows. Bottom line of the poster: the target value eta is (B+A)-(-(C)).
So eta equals 27.6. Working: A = 0.93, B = 22.3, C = 4.4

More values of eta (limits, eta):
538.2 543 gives 27.1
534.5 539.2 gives 28.3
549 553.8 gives 27.4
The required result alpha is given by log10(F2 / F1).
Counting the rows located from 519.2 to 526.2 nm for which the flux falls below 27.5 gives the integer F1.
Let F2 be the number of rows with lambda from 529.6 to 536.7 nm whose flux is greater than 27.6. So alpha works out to -0.1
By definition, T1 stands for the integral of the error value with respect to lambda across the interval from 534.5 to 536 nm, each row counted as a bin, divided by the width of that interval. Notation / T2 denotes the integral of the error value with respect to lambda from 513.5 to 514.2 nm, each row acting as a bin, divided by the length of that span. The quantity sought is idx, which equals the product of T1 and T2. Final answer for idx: 1.501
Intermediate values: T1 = 1.18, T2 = 1.27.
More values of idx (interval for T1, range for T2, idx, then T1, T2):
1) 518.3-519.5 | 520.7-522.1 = 1.438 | 1.20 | 1.20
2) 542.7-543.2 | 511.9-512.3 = 1.323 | 1.10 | 1.20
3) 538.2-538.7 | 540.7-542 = 1.274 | 1.16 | 1.10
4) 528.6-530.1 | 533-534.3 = 1.440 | 1.20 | 1.20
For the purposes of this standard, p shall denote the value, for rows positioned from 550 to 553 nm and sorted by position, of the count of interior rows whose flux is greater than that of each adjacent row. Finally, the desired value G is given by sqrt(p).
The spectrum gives 1.41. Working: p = 2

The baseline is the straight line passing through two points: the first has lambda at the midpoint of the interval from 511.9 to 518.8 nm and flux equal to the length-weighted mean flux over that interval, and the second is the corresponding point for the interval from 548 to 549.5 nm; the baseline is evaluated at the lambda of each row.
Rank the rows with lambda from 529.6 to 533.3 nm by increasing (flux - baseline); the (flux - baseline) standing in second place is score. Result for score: -1.3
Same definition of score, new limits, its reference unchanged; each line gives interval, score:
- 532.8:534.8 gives -1.0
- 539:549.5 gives -1.7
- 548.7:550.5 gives -0.5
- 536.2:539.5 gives -1.7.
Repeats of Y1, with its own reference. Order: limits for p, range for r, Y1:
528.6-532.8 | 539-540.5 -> 0.783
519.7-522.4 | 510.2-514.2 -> 0.940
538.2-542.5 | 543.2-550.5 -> 0.689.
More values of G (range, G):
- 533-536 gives 2.00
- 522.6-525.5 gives 1.73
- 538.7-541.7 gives 2.00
